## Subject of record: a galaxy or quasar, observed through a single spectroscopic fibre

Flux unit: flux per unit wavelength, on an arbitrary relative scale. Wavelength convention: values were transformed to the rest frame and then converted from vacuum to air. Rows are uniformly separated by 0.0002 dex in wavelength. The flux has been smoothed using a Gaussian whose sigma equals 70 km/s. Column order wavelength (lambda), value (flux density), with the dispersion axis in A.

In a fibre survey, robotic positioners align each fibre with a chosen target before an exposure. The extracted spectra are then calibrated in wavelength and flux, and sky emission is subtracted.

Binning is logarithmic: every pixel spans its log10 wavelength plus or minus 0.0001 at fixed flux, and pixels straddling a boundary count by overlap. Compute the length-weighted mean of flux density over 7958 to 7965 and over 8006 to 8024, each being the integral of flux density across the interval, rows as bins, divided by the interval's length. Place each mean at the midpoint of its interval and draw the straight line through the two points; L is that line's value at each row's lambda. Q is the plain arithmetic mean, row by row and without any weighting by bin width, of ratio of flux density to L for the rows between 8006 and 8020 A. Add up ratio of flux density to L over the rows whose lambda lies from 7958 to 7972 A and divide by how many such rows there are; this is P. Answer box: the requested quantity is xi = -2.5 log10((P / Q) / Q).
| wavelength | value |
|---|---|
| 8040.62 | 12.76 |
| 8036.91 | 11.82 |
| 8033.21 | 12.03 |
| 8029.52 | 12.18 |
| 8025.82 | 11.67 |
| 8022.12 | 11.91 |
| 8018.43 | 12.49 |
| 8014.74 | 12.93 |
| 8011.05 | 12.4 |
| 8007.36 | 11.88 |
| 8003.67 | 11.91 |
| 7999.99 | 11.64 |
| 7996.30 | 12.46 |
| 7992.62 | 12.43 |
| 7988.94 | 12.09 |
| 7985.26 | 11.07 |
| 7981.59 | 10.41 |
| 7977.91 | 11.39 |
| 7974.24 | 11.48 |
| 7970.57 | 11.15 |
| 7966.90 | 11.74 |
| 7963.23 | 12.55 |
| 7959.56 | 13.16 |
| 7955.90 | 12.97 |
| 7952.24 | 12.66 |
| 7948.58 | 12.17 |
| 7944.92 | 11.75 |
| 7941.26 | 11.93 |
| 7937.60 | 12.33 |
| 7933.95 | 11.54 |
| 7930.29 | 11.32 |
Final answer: 0.07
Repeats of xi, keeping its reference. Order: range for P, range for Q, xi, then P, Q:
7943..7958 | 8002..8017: 0.03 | 0.96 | 0.99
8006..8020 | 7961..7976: -0.19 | 1.01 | 0.92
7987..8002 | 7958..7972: -0.08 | 0.97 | 0.95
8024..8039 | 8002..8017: 0.00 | 0.98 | 0.99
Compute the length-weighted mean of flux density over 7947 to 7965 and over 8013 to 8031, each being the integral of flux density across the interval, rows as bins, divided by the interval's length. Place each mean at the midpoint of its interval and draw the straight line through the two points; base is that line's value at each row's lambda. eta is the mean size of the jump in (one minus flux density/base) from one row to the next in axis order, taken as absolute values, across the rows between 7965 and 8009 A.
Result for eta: 0.0377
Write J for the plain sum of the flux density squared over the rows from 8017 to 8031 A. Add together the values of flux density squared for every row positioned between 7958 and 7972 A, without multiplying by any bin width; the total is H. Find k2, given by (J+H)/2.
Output 588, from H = 593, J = 582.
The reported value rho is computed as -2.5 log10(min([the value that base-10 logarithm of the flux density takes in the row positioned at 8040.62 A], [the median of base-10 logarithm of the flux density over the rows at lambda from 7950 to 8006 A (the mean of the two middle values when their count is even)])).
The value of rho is -0.0794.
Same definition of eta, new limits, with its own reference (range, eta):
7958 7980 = 0.0372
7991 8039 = 0.0290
